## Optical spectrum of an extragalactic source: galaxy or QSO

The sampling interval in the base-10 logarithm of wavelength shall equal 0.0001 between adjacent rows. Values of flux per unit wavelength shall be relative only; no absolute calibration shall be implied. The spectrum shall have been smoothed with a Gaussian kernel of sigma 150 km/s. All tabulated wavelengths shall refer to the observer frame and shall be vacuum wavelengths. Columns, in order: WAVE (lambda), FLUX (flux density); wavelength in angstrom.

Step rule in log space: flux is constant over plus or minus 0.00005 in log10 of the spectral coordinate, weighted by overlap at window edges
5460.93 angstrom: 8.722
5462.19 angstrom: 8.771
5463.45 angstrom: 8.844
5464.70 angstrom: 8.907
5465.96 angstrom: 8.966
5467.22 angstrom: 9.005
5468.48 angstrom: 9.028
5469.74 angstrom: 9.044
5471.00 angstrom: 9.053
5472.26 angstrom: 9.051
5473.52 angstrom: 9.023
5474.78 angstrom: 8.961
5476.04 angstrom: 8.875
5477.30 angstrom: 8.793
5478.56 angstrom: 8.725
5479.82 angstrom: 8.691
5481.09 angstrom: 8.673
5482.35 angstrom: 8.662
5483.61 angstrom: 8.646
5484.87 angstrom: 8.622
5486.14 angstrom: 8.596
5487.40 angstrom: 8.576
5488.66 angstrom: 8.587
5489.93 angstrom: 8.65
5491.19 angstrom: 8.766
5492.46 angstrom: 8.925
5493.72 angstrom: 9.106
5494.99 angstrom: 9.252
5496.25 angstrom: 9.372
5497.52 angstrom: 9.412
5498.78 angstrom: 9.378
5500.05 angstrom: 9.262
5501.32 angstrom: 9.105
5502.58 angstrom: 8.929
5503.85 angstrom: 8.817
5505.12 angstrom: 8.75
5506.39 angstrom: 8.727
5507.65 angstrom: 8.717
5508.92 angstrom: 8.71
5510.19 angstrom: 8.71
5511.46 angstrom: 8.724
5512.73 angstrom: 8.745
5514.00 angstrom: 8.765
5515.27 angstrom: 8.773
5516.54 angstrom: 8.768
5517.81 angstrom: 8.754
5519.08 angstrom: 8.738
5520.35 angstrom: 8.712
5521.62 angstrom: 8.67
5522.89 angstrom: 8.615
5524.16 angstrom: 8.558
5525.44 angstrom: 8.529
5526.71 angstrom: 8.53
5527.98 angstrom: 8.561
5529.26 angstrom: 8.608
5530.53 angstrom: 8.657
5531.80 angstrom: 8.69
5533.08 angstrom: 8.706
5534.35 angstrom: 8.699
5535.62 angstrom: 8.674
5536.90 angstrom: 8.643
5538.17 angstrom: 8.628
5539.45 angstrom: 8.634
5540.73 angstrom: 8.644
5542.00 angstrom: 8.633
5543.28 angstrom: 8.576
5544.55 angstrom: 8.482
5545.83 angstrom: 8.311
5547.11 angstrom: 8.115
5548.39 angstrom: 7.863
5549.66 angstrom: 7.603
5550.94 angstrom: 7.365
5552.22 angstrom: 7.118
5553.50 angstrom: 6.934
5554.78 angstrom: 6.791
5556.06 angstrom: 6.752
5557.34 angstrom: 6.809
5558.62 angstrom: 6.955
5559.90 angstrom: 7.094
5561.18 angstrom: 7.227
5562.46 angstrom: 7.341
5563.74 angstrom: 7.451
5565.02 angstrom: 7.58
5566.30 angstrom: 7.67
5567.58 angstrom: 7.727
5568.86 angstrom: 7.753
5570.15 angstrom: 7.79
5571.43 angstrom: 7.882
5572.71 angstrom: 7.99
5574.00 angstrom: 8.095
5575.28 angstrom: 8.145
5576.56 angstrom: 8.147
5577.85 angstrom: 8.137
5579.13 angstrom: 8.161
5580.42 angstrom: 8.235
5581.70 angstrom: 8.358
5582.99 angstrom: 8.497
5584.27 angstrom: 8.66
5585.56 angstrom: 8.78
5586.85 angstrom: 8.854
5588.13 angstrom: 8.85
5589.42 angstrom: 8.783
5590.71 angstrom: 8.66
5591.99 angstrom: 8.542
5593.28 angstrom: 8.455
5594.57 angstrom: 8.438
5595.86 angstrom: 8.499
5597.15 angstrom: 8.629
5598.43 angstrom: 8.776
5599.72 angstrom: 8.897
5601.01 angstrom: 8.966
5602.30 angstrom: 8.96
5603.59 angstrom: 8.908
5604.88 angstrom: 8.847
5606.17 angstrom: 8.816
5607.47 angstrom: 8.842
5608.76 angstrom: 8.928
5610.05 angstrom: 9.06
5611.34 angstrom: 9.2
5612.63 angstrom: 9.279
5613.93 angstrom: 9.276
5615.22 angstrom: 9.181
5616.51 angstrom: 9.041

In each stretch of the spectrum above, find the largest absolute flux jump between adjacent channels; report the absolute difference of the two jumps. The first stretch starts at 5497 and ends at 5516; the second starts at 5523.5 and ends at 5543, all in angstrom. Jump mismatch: 0.127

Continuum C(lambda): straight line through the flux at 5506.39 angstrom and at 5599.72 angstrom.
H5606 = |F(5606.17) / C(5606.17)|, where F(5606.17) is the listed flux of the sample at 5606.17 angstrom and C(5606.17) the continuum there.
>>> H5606 0.99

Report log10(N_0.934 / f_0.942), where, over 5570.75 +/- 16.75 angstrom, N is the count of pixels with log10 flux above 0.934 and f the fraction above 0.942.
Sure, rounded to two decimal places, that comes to 1.59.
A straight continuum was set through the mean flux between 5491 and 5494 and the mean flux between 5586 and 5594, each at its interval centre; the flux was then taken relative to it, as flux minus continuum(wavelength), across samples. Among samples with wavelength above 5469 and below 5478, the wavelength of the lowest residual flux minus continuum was 5477.30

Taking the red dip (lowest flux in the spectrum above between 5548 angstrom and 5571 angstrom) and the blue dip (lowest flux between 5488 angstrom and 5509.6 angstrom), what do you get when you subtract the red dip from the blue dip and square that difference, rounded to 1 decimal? 3.4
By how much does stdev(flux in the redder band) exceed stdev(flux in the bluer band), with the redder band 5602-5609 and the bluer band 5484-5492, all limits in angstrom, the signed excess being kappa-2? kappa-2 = -0.01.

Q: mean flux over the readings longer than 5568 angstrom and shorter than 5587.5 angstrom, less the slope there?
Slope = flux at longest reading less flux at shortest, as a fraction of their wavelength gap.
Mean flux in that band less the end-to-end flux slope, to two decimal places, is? 8.17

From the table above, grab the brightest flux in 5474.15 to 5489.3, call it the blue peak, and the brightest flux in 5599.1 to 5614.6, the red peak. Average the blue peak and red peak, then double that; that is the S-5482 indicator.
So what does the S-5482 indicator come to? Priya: 18.2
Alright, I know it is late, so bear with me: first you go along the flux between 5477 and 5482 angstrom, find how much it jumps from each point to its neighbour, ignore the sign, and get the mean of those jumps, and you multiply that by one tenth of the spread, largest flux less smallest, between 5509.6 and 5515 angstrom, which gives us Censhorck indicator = 0.0002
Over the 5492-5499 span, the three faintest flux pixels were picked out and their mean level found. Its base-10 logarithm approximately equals 0.96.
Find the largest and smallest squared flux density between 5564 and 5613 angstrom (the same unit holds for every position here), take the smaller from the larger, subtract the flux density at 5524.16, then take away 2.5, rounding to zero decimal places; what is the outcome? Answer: 18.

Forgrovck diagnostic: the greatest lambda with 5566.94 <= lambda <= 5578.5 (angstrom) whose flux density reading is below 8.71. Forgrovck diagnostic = 5577.85 angstrom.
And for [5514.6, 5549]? 5548.39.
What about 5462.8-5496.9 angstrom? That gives 5489.93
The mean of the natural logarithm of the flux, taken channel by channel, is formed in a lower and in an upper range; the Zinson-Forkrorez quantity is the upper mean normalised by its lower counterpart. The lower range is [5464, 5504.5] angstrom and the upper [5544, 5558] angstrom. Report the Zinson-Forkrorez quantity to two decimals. 0.92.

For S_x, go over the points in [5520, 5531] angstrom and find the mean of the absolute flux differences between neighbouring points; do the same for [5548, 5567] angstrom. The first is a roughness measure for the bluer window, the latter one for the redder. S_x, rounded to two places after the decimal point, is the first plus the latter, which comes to 0.18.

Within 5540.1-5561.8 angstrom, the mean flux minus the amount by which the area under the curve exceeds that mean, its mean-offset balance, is -150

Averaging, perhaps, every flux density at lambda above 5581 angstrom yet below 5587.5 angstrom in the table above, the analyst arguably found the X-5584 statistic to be 8.63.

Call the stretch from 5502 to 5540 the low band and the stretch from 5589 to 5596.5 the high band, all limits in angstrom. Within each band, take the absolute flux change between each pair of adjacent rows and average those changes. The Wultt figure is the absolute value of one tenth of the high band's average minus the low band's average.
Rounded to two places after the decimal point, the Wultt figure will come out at 0.02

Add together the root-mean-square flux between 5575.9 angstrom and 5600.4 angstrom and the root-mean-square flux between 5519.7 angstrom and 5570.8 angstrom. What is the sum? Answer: 16.6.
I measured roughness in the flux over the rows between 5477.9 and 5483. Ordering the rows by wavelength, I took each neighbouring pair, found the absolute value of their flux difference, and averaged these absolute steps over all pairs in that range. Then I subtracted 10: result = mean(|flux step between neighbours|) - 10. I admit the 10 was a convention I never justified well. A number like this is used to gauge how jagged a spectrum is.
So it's -9.979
